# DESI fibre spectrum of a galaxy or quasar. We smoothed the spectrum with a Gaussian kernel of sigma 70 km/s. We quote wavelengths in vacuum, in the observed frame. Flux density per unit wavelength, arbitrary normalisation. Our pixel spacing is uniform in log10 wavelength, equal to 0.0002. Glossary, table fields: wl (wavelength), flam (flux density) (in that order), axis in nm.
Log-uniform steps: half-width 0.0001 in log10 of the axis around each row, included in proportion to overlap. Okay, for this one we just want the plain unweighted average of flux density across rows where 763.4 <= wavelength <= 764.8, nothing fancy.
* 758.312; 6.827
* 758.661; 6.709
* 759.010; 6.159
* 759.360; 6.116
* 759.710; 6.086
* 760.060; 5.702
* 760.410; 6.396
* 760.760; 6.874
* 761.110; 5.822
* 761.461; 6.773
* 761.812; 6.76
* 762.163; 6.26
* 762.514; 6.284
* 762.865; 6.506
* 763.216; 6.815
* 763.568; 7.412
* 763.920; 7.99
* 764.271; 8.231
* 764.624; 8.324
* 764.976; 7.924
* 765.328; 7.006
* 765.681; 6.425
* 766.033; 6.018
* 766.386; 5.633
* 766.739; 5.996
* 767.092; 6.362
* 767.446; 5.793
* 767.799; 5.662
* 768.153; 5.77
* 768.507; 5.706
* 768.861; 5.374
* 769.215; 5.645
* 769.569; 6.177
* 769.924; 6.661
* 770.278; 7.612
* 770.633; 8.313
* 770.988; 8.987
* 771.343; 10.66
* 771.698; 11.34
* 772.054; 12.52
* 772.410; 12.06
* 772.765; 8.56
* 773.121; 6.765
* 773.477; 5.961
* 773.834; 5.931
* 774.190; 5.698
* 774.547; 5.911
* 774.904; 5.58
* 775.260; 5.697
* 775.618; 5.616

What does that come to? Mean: 8.0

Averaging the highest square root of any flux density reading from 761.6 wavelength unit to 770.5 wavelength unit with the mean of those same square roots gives 2.72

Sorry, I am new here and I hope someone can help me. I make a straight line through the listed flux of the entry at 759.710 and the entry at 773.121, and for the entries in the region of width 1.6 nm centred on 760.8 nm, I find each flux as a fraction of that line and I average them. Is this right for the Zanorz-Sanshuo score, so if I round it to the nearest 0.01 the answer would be 1.03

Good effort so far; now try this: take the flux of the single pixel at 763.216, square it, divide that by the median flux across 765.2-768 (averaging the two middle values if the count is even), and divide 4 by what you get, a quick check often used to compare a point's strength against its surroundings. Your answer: 0.52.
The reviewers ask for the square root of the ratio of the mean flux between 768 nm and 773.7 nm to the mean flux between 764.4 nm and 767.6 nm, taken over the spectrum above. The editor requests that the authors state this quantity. 1.10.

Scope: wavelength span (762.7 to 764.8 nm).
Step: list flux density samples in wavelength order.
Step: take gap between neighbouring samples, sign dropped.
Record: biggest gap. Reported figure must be 0.60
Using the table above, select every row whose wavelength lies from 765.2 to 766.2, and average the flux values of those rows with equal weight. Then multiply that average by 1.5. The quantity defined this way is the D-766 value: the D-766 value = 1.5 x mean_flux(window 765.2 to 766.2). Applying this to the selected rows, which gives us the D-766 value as 9.7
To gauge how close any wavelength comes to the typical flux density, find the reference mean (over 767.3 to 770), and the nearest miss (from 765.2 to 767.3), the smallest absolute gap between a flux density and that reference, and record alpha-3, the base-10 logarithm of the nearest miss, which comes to -0.8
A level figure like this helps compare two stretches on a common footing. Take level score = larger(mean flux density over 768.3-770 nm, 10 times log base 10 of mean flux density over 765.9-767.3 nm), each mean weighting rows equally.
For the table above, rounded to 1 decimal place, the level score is 7.8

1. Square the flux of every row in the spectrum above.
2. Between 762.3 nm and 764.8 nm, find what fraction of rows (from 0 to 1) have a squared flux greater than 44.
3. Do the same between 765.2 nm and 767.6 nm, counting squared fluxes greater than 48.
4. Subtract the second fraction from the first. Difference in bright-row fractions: 0.6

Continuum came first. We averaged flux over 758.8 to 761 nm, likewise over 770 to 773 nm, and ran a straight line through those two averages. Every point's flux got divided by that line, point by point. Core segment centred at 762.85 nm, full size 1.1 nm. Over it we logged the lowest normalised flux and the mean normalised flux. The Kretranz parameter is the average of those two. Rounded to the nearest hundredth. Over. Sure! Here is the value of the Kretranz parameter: 0.90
